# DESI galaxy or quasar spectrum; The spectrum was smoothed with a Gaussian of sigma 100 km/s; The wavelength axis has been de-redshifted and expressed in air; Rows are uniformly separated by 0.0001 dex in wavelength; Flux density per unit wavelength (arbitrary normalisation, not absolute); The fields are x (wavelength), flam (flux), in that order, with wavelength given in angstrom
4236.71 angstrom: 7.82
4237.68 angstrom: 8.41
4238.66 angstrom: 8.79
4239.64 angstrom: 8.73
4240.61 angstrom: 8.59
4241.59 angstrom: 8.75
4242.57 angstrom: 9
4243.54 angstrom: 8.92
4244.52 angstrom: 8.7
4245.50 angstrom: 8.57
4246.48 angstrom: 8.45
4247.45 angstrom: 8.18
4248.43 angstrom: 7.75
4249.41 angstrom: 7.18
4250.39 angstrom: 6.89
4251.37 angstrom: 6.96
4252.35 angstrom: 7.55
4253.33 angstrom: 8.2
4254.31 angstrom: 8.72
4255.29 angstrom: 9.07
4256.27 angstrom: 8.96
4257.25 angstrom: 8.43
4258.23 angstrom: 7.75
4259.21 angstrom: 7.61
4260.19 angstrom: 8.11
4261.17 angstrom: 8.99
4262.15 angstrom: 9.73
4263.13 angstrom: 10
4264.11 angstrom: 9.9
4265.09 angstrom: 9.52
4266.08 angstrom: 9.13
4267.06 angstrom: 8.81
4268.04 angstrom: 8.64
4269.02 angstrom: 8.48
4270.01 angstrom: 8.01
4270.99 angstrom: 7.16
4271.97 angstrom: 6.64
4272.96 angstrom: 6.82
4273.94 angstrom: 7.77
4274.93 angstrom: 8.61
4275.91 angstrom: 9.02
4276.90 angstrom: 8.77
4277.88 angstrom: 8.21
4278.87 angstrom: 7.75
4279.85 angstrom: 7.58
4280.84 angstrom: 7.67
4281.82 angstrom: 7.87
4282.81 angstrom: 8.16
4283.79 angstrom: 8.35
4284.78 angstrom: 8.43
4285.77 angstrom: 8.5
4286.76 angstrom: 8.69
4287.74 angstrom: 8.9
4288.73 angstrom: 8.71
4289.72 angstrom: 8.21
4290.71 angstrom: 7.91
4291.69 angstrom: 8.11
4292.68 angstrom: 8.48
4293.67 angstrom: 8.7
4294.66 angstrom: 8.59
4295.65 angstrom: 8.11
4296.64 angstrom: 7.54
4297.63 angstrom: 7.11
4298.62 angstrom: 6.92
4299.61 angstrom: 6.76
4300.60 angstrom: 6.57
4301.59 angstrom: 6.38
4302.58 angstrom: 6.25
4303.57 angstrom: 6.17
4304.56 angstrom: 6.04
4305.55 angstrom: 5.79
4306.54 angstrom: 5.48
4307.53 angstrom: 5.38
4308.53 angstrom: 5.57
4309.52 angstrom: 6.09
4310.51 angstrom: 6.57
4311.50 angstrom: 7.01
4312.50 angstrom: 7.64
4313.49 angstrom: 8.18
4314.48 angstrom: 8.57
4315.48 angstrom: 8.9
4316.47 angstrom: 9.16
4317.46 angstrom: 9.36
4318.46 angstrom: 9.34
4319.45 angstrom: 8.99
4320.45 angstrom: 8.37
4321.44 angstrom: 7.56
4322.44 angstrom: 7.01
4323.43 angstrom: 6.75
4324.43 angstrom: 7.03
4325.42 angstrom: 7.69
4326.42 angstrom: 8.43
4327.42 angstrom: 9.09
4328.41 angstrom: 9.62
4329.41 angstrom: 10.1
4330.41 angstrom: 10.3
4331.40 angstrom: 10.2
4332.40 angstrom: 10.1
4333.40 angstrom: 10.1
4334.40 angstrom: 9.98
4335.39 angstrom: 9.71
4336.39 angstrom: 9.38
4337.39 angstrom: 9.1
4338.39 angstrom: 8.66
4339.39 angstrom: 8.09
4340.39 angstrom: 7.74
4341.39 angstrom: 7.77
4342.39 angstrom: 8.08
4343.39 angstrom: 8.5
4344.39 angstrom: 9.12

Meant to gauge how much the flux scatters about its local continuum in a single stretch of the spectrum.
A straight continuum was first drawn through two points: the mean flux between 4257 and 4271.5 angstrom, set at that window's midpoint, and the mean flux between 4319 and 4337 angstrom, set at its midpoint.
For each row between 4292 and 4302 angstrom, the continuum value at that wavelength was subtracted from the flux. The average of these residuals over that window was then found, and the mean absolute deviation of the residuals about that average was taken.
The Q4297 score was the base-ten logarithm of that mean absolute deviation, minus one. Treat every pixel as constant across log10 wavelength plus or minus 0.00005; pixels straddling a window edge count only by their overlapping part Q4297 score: -1.11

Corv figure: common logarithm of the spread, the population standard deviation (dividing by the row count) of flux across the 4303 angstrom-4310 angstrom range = -0.53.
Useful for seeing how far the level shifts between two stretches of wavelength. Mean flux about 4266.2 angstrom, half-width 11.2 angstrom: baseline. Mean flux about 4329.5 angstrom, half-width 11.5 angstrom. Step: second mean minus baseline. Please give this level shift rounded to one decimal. 0.3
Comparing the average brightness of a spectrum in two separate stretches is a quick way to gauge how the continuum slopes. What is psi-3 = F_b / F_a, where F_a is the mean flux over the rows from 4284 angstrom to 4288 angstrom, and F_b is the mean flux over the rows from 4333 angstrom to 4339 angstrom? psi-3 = 1.10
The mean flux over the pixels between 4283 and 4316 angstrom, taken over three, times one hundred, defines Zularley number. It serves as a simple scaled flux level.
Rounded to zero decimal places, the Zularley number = 247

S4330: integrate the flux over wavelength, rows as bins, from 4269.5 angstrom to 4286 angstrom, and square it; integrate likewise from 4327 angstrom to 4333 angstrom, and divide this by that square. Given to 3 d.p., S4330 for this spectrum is 0.003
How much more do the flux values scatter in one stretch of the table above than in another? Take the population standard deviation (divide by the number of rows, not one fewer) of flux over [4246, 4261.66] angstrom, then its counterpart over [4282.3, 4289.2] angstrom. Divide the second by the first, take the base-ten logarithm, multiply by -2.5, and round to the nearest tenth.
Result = 1.2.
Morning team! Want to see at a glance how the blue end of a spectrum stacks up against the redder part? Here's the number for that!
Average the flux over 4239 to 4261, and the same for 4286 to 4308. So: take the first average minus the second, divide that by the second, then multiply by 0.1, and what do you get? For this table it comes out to 0.013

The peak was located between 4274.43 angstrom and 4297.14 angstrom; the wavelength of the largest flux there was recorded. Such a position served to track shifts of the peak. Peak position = 4275.91 angstrom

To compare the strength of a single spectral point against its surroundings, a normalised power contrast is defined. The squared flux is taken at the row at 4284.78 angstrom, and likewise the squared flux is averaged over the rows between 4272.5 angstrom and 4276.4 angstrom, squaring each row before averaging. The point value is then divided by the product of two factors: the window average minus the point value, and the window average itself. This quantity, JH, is -0.20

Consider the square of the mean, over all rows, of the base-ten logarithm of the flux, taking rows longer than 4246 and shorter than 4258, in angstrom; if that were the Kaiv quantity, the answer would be 0.815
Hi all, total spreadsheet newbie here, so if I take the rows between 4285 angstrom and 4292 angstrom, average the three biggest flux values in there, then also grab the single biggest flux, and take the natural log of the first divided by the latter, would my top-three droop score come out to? -0.015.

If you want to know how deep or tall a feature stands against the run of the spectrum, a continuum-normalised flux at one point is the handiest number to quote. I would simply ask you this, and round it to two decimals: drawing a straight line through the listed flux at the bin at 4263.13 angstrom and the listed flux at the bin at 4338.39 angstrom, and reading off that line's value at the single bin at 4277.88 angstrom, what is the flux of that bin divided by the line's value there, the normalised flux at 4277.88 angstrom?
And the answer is 0.84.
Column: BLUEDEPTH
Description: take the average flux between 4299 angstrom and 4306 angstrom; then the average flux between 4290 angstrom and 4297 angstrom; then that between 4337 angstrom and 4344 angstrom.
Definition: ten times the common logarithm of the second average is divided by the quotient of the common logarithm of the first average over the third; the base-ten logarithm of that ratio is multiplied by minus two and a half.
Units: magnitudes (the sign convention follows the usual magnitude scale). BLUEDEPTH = -4.94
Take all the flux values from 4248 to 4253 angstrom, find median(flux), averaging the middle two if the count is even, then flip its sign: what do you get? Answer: -7.2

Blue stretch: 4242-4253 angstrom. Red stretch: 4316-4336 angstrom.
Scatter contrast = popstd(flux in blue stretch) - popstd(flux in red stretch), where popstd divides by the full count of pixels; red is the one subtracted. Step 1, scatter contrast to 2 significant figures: -0.40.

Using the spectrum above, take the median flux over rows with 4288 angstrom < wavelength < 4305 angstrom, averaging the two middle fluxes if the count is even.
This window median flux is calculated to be 7.5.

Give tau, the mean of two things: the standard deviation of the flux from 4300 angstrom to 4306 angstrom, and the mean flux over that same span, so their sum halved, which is 3.2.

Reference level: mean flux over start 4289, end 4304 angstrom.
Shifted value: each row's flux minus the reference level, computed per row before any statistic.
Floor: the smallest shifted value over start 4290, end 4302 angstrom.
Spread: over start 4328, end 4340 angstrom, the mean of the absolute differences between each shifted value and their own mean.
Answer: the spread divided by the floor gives -0.5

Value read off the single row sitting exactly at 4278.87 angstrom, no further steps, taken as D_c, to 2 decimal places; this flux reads 7.75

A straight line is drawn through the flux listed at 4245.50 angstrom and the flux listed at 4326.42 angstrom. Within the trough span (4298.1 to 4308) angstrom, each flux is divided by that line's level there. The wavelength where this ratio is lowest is 4307.53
